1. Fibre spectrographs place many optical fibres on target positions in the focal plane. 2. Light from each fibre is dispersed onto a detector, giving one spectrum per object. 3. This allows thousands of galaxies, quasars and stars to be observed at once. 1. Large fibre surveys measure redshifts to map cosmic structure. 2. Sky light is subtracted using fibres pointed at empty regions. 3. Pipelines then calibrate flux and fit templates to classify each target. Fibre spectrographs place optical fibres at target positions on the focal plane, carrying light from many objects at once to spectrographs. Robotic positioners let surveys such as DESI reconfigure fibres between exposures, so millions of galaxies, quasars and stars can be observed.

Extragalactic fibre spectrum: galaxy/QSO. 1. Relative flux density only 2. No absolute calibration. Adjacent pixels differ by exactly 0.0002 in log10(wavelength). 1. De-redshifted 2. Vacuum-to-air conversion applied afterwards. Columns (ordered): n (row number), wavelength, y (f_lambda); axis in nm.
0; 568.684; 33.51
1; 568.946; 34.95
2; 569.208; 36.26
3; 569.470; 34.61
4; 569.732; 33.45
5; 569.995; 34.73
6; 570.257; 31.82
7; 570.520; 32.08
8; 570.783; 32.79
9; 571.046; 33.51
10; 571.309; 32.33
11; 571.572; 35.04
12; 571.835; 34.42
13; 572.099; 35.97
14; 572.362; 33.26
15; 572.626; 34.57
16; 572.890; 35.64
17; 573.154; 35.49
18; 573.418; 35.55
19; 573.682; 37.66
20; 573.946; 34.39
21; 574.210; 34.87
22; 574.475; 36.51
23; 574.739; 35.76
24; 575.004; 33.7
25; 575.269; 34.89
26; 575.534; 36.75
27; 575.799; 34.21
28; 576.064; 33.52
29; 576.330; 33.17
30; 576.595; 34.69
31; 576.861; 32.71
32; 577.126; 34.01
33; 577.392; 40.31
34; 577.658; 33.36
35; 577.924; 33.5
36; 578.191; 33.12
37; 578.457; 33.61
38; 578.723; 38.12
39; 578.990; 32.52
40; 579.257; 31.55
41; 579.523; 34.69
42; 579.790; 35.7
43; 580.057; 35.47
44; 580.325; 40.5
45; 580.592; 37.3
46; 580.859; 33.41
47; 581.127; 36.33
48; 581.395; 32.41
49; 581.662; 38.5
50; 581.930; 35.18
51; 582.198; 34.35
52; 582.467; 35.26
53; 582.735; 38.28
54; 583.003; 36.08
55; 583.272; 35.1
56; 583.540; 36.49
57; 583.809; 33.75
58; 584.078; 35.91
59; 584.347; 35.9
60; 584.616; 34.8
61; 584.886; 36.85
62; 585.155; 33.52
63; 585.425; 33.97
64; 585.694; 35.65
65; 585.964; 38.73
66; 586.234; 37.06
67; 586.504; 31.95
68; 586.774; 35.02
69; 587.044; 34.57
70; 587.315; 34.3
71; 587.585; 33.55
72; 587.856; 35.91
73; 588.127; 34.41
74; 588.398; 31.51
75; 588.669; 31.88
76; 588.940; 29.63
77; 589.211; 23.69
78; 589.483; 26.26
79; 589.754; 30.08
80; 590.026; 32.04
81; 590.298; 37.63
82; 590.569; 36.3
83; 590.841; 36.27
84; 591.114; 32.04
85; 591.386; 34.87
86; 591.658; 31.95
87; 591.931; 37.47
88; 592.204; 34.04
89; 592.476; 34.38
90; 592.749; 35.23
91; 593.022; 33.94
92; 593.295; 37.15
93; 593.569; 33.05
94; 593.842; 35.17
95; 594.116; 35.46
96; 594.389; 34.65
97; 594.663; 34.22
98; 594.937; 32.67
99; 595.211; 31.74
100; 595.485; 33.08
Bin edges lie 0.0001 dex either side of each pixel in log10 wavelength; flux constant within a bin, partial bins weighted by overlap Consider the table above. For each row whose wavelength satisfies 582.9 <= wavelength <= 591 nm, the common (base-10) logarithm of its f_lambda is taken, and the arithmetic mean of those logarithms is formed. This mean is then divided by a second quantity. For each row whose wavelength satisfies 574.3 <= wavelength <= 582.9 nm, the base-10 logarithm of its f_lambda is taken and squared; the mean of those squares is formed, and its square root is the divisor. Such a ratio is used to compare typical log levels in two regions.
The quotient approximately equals 0.99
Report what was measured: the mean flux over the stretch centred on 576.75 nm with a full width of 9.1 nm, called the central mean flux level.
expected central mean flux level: 35.0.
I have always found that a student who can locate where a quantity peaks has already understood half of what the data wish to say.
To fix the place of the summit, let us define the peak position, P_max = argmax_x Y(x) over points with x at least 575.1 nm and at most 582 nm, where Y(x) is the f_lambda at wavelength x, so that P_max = 580.325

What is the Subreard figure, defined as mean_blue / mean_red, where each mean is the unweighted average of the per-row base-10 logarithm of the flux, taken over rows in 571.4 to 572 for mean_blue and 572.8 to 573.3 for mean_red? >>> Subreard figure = 0.99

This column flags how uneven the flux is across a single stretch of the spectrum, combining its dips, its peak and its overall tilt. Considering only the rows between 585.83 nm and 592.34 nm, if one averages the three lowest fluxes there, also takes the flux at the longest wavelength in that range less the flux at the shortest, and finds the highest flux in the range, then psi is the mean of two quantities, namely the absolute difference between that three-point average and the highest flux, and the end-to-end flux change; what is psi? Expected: 3.76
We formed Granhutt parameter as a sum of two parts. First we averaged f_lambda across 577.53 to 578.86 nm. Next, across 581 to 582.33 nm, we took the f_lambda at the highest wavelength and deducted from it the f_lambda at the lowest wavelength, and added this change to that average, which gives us 32.4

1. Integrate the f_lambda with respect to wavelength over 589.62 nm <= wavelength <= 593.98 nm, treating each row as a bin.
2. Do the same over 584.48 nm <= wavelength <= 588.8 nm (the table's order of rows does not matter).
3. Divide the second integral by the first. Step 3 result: 0.99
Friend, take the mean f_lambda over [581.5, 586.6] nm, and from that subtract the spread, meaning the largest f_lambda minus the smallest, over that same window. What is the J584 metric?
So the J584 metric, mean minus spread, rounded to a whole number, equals 29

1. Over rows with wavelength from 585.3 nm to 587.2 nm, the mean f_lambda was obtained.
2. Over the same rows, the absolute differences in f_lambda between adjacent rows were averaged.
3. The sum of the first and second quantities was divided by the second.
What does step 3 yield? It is 15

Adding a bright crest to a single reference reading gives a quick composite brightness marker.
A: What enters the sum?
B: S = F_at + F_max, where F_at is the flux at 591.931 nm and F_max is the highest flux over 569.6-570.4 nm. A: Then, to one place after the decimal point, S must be 72.2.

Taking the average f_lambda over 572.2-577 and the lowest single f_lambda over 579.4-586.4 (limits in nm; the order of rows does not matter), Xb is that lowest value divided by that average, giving 0.930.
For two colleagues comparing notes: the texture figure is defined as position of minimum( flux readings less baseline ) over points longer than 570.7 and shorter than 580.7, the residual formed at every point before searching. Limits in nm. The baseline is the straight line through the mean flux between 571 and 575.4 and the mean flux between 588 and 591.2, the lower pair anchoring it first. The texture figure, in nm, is 571.309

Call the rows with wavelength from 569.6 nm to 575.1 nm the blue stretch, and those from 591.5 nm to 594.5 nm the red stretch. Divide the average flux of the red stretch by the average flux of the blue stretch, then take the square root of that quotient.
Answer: 1.00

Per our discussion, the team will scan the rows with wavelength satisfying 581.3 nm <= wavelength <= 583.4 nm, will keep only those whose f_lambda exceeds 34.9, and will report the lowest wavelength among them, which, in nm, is 581.662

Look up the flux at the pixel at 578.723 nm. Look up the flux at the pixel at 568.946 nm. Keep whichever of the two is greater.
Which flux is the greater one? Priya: 38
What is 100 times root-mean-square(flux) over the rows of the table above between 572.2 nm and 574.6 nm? 3535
